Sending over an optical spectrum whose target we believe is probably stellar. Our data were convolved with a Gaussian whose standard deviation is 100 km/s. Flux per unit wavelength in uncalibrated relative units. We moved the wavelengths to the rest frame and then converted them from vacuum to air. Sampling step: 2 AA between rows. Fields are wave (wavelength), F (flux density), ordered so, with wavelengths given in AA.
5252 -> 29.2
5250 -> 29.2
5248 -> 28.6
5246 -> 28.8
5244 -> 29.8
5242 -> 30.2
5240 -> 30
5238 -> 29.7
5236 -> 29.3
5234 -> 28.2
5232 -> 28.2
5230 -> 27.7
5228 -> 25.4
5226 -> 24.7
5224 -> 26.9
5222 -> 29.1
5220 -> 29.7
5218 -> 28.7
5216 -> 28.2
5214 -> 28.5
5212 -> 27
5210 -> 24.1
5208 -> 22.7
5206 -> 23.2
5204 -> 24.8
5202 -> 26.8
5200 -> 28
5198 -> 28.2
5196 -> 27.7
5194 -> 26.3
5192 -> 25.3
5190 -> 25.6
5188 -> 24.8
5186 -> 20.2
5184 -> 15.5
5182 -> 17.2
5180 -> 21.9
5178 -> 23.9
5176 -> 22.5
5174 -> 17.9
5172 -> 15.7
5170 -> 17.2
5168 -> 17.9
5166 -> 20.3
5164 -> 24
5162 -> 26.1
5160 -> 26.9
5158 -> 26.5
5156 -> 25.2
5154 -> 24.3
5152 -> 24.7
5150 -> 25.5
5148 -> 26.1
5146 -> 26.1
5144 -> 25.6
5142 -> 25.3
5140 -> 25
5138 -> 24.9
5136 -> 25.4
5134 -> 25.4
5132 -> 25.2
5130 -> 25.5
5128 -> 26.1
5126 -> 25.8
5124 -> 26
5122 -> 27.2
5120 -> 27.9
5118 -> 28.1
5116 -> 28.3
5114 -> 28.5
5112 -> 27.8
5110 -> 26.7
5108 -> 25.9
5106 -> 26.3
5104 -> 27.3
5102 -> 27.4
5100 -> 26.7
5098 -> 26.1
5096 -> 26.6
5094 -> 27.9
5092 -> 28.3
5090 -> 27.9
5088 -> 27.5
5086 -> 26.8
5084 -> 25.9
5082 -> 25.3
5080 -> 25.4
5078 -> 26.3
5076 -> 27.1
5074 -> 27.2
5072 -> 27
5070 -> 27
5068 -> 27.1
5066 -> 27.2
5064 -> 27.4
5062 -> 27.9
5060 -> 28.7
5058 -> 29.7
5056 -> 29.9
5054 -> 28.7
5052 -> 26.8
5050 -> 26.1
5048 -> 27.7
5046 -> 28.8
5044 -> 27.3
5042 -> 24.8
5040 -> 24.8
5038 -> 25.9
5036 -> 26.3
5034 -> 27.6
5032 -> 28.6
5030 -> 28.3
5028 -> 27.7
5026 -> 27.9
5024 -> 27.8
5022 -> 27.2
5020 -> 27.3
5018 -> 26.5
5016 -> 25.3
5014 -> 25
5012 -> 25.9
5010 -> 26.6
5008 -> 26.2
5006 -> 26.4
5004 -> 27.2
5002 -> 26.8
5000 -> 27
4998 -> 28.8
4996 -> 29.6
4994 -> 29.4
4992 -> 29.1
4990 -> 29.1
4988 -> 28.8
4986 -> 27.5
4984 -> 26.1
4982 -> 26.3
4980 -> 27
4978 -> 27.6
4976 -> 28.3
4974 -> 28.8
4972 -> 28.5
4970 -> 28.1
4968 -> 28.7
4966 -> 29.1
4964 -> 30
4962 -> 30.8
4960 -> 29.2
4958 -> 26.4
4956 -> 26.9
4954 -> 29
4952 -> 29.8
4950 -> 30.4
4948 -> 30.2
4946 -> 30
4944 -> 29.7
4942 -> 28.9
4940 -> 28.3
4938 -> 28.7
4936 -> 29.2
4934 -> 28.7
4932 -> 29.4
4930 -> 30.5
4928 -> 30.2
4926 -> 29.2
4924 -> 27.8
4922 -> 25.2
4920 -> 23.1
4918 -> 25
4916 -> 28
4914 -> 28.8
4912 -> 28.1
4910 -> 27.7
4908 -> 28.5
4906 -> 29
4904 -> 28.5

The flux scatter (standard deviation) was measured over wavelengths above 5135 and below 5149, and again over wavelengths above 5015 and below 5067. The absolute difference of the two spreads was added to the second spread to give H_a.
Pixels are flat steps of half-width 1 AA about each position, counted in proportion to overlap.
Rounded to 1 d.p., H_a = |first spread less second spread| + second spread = 2.2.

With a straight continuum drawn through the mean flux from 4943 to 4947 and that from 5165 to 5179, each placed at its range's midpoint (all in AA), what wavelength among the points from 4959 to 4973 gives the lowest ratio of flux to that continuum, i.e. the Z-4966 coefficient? 4970 AA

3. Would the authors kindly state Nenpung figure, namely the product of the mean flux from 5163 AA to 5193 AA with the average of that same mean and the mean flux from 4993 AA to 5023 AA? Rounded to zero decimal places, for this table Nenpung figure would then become 492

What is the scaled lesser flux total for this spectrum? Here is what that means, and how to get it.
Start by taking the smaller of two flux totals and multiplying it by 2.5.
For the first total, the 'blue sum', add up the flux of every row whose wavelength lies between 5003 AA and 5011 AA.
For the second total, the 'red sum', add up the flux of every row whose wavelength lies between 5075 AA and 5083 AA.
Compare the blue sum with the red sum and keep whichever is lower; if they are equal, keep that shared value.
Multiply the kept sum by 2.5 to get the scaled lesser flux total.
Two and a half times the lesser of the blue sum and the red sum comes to 260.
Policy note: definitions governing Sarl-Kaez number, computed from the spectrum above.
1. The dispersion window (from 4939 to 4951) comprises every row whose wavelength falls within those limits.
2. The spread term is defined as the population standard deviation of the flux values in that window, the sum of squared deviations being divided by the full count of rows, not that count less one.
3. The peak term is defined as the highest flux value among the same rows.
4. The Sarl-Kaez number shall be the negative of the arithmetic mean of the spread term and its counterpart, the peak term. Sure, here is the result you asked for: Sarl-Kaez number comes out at -15.6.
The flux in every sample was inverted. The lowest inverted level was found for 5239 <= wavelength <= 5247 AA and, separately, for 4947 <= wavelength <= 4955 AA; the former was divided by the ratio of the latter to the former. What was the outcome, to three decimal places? 0.033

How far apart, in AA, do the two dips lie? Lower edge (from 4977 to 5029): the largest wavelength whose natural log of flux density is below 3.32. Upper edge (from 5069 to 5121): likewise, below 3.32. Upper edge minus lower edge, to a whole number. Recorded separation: 88 AA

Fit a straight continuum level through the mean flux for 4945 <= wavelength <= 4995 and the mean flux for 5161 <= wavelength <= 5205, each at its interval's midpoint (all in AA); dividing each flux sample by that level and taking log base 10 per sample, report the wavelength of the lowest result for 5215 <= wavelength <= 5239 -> 5226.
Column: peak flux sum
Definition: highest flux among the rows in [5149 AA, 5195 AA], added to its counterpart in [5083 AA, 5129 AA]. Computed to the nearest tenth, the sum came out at 55.4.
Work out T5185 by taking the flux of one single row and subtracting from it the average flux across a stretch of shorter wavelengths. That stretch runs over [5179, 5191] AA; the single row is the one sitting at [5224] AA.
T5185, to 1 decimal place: 6.0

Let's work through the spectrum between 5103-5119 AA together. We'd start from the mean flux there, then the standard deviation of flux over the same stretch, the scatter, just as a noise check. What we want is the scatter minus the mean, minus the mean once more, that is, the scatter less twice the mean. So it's -53.8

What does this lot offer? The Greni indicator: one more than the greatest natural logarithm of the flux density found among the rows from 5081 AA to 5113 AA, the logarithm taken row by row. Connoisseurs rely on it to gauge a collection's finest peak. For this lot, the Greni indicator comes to 4.34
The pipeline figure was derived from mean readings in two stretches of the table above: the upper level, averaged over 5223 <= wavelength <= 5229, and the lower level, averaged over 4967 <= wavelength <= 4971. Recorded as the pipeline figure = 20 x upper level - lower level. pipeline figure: 485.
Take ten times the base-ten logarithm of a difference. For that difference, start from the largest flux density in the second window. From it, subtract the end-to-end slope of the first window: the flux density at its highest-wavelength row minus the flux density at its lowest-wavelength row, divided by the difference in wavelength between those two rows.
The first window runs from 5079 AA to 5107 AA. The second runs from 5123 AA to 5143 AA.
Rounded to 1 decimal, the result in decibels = 14.2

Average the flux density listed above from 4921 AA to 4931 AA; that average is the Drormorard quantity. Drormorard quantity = 28.6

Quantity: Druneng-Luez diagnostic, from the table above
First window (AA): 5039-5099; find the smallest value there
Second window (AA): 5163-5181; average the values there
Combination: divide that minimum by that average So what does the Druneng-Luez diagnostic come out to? 1.23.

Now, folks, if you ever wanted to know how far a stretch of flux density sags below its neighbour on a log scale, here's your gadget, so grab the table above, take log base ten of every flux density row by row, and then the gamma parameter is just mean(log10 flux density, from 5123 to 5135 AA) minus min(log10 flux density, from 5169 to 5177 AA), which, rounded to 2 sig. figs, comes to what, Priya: 0.21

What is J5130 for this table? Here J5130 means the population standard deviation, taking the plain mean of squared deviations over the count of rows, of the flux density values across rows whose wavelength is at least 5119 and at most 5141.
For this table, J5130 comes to 0.9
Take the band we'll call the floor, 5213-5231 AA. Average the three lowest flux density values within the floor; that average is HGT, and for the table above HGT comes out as 25.67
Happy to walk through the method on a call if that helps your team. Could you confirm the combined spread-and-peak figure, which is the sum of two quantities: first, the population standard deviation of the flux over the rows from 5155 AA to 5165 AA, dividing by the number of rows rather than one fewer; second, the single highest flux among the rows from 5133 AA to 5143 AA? 26.4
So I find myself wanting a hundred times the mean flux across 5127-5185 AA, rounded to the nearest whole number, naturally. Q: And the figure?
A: 2323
